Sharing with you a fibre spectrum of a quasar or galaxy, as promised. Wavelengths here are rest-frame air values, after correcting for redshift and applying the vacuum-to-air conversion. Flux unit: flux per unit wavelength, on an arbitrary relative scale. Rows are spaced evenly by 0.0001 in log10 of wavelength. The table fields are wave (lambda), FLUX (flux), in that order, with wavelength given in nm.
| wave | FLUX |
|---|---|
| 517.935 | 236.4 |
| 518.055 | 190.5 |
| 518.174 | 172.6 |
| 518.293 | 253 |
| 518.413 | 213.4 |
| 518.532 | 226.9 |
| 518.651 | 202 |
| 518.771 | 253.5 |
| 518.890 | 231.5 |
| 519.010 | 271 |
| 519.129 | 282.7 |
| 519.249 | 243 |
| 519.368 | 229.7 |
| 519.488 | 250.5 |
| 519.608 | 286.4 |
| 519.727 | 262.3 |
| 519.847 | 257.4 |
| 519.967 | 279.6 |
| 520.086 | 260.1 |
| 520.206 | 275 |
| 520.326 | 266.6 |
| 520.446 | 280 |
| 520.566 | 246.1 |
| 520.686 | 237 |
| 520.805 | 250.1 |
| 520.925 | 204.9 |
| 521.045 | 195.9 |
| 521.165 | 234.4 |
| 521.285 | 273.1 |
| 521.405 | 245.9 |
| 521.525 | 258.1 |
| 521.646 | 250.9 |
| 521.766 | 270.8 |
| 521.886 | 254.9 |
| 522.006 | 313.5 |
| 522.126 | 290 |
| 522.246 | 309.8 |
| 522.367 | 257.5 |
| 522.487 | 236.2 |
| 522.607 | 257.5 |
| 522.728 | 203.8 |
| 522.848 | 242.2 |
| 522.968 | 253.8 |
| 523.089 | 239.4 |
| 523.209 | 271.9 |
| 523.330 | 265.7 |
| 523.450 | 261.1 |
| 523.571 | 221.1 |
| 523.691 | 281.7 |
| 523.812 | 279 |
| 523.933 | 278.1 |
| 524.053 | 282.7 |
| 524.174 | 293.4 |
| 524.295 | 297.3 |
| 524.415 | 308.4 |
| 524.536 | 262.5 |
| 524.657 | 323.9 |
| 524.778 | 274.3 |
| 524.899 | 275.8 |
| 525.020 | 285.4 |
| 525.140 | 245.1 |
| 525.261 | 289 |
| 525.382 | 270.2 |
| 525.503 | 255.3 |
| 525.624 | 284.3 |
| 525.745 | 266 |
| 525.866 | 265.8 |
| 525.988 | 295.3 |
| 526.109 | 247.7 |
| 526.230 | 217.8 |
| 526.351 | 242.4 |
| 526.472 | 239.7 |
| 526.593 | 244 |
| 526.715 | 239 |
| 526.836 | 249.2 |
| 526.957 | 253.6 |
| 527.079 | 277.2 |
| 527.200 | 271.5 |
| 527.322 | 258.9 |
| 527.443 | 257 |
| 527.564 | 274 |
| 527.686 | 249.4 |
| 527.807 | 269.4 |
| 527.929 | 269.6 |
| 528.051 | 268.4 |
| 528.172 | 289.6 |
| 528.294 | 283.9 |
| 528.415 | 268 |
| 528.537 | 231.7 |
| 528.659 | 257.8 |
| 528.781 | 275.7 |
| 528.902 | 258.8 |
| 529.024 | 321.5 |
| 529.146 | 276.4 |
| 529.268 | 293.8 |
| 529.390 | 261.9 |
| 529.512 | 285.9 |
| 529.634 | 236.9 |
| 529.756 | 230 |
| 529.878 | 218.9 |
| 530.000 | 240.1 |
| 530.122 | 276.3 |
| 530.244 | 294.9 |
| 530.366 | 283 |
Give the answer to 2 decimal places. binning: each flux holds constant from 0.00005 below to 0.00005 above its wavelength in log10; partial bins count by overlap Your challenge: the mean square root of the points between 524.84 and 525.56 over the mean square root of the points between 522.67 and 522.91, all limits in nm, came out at 1.10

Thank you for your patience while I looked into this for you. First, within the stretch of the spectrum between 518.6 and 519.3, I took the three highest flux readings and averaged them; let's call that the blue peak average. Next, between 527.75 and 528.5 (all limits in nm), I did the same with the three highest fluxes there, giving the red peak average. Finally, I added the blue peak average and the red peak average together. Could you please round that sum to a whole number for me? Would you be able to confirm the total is 550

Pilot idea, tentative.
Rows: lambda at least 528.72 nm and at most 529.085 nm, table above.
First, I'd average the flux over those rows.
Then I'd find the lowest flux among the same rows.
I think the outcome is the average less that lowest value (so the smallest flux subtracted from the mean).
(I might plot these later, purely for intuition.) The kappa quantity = 27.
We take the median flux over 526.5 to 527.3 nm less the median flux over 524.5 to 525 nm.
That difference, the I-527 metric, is -24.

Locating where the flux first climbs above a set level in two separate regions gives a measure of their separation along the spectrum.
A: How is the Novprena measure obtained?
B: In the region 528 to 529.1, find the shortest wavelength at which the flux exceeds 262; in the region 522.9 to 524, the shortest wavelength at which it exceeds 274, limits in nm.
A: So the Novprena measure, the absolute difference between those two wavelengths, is 4.36 nm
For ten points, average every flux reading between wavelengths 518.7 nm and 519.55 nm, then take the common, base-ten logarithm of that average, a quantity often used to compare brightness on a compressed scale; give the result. 2.40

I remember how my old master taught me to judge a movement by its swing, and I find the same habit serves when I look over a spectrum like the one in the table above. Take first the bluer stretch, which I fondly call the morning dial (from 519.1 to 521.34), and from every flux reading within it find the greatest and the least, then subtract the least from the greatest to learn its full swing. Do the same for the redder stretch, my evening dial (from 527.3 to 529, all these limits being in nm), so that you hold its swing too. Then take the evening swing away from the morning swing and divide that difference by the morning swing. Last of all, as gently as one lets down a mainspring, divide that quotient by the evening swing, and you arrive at 0.006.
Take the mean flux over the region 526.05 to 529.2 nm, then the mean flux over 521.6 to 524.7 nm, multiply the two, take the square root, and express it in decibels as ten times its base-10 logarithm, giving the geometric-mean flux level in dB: 24.2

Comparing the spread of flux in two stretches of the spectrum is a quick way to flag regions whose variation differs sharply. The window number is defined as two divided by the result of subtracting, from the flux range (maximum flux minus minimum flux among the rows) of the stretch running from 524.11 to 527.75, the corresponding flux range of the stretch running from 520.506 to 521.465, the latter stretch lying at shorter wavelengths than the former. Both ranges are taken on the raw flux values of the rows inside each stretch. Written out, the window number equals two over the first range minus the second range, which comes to 0.07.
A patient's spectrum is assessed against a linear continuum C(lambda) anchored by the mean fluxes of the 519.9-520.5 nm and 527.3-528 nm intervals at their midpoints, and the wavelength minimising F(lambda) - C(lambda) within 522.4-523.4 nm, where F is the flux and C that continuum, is 522.728 nm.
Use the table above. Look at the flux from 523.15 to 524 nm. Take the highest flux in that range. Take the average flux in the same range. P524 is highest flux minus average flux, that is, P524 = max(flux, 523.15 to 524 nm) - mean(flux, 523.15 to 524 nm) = 16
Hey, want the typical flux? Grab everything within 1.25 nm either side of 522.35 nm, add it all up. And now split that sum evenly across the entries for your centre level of 258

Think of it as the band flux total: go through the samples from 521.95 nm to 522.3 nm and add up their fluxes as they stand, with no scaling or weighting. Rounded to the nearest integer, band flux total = 913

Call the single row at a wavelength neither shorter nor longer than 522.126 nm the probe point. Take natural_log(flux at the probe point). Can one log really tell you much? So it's 5.67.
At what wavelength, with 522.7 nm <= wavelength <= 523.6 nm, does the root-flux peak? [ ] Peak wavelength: 523.209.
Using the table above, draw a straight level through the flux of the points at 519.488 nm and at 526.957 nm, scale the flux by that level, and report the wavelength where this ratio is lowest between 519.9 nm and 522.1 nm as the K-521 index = 521.045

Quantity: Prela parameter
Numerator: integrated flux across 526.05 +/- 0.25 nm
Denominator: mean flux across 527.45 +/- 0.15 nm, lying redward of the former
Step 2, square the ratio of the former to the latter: 0.2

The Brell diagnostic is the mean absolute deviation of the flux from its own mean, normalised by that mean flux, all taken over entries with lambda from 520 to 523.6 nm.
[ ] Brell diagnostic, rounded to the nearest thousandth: 0.078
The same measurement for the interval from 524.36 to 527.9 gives 0.065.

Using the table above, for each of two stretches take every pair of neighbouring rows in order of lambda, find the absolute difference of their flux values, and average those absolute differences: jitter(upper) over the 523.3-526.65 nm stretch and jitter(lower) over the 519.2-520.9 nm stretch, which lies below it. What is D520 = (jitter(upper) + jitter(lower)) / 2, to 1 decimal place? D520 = 20.3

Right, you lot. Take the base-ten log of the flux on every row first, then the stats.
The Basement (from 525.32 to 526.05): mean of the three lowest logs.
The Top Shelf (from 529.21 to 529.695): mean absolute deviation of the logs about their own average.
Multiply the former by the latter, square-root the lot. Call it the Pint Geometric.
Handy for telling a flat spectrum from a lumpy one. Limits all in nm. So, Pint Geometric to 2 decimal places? 0.28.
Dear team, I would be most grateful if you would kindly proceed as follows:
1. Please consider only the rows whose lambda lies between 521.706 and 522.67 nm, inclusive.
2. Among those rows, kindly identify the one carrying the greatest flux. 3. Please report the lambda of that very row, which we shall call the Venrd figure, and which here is 522.006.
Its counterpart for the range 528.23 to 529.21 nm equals 529.024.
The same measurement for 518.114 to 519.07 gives 519.010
